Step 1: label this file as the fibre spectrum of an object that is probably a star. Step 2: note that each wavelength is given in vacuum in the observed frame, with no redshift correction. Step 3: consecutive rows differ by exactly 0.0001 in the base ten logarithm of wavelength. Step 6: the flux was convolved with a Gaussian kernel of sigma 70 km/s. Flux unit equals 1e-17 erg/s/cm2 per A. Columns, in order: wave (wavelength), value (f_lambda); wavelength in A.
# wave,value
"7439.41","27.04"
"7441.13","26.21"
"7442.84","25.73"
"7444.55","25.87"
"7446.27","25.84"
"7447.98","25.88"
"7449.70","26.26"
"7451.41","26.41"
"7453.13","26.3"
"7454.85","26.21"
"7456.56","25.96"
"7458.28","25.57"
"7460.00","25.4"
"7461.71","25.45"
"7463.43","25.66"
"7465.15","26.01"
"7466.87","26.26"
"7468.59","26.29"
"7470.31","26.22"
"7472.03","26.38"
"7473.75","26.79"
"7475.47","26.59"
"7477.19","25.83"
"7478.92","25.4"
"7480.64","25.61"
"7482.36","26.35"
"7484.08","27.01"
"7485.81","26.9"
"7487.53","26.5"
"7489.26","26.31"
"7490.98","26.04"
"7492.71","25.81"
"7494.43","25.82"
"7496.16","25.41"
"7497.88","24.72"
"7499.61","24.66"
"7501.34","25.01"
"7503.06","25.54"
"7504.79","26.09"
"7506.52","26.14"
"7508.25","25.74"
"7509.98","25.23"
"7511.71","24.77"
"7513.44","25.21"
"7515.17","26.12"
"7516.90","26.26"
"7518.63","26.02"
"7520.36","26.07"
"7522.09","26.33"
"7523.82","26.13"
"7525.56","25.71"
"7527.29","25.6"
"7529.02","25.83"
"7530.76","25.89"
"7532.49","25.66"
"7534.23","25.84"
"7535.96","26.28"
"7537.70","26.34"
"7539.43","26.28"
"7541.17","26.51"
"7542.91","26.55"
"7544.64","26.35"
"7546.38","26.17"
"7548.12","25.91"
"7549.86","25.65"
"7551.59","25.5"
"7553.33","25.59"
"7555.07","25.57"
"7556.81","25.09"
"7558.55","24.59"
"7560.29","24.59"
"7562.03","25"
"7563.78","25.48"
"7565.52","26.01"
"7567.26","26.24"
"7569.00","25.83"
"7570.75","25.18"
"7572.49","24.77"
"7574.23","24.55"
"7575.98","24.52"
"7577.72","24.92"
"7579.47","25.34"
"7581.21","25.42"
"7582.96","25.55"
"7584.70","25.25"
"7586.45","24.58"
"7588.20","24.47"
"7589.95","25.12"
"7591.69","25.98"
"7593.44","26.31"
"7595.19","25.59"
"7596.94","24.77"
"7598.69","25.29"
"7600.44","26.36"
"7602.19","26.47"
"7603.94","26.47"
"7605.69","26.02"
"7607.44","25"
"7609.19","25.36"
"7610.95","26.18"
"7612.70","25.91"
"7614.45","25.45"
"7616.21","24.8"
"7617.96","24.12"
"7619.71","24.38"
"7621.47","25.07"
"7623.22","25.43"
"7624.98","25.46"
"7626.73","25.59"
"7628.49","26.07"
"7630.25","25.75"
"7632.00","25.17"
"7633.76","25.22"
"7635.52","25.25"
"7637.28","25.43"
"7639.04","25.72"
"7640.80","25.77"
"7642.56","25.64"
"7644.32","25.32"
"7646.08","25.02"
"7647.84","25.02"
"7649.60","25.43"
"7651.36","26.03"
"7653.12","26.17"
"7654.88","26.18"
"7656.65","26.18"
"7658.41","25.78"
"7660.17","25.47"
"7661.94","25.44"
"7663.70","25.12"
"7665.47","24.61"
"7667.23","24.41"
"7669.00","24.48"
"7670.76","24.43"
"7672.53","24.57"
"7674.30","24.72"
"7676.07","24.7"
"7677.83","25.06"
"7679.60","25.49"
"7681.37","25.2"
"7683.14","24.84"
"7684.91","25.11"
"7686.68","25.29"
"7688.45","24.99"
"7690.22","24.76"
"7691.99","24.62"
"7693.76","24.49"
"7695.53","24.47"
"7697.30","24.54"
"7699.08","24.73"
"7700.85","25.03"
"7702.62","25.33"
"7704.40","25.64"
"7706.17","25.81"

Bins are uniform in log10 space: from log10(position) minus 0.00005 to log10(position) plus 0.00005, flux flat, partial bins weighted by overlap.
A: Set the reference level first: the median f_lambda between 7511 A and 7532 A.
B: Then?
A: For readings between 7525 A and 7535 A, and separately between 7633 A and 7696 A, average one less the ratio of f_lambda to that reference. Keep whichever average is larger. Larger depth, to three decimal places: 0.030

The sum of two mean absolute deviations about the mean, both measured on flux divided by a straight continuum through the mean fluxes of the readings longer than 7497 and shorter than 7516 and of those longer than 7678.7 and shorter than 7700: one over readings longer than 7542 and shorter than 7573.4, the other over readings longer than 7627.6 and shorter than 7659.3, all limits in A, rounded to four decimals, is 0.0324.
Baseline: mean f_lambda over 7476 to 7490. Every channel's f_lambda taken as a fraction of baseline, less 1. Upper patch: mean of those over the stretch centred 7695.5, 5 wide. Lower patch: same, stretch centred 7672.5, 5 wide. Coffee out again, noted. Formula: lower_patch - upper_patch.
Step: 0.003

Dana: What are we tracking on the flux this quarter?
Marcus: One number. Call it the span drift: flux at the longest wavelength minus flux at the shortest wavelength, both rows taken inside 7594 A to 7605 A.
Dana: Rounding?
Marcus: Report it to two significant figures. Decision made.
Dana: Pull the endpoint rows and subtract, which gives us 0.88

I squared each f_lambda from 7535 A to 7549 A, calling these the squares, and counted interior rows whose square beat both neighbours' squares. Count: 2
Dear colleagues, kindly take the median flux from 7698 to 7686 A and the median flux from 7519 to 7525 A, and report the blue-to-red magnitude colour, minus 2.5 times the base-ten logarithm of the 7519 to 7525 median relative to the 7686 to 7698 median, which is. -0.06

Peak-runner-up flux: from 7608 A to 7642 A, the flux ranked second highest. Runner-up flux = 26.07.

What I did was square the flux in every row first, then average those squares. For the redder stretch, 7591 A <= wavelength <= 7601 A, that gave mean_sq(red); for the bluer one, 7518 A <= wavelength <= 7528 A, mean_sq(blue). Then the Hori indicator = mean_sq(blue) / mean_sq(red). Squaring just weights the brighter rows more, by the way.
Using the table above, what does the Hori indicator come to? 1.02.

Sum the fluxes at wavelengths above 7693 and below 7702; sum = 123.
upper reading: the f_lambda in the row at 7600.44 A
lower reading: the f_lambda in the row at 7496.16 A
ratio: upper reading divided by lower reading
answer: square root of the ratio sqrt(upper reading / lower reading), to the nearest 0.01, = 1.02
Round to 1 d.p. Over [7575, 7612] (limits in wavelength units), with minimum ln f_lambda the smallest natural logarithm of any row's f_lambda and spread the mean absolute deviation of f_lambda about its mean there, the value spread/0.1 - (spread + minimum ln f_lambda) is 1.7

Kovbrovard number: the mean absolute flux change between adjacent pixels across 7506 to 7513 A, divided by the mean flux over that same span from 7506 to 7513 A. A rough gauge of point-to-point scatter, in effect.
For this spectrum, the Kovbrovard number 0.018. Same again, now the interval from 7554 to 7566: 0.016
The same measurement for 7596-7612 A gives 0.021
